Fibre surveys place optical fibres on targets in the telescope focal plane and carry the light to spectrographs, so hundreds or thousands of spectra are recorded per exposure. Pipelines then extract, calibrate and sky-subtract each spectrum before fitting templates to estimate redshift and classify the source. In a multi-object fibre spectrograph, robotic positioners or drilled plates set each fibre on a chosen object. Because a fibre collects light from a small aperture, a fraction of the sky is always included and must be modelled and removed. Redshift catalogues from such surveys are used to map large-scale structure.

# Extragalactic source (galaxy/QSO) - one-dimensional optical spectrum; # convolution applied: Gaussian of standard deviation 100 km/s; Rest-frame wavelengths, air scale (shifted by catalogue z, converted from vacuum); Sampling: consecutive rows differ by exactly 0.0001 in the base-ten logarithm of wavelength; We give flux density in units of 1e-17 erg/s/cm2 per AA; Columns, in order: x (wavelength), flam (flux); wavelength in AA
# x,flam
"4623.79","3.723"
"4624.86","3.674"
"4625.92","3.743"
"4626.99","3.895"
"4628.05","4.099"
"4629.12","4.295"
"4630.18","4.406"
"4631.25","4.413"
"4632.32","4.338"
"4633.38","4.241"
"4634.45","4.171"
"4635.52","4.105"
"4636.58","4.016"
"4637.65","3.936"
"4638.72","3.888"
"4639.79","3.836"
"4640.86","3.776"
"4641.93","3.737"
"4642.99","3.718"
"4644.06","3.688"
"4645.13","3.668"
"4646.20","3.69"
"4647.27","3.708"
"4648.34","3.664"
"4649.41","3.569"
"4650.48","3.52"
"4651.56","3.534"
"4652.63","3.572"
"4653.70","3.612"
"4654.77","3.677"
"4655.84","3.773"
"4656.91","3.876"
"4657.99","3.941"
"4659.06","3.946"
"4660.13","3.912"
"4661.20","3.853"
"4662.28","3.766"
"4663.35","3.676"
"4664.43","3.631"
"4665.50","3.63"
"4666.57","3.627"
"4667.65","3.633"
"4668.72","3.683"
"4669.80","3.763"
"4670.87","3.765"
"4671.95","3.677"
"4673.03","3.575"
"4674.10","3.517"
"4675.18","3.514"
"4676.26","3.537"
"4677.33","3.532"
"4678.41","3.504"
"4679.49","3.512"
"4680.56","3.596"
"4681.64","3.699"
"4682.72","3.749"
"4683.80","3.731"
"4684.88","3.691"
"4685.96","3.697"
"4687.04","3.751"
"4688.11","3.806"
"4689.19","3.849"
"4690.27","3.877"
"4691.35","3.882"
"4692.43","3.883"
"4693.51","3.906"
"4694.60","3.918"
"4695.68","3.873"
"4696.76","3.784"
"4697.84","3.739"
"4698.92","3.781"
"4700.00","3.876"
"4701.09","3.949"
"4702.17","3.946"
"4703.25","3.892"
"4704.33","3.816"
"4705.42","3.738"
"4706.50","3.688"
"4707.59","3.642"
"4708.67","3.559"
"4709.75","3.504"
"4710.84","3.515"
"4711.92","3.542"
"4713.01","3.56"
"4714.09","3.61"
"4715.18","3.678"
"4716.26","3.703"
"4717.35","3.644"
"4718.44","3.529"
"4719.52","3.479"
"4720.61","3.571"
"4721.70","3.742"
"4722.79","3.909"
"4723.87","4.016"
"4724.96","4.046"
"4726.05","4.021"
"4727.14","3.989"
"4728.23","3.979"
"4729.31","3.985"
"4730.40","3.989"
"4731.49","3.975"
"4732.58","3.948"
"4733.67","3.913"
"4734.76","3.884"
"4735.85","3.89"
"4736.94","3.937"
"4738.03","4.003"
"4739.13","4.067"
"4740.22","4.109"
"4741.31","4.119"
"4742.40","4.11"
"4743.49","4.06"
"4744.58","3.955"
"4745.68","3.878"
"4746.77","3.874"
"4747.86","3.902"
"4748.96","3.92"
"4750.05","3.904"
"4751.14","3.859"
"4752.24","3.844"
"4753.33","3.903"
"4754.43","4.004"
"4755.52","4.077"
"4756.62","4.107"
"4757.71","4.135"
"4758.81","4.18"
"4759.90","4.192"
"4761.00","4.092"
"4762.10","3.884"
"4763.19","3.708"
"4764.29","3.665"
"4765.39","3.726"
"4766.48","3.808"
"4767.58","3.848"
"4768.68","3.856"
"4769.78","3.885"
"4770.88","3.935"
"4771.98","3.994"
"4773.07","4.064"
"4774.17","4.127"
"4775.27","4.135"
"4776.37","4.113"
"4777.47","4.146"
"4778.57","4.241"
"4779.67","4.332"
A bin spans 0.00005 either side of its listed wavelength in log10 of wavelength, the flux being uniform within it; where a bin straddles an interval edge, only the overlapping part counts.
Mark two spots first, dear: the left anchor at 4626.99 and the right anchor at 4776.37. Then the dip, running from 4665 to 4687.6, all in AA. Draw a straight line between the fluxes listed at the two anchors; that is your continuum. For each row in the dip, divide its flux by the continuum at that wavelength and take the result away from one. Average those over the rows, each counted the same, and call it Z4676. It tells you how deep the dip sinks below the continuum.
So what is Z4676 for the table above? 0.083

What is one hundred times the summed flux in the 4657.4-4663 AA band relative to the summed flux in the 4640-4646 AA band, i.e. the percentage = 104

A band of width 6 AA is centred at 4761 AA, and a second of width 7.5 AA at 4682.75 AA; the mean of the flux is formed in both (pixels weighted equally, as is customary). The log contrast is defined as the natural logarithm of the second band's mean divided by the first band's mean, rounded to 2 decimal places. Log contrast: -0.09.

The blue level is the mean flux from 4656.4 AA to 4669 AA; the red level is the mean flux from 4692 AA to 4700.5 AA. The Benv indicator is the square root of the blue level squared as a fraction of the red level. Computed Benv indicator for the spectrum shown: 1.92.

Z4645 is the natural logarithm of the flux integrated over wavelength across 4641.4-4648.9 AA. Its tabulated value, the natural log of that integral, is 3.32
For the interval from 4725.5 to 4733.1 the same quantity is 3.41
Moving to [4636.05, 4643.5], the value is 3.36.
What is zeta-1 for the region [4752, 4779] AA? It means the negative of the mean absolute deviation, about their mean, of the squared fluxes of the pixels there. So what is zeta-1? -1.1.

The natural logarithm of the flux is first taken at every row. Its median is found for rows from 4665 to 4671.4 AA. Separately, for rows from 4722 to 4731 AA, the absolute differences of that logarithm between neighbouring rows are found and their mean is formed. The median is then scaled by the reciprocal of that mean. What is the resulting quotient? 169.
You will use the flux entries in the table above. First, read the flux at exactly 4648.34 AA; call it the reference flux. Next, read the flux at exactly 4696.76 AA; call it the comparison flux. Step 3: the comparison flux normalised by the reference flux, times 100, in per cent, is 103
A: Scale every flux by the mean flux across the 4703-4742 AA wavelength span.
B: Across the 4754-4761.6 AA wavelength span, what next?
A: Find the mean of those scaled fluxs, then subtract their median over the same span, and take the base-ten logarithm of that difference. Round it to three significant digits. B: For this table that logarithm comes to -2.85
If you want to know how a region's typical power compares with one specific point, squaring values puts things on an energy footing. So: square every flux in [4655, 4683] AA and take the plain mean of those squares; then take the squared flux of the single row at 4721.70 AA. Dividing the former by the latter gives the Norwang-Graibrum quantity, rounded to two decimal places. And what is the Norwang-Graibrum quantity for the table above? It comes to 0.97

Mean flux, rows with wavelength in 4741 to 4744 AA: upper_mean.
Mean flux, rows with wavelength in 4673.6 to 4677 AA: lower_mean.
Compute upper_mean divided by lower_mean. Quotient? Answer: 1.16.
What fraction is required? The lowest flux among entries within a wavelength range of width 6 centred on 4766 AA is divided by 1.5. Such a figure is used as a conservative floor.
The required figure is 2.44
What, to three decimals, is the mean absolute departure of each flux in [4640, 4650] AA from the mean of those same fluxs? 0.039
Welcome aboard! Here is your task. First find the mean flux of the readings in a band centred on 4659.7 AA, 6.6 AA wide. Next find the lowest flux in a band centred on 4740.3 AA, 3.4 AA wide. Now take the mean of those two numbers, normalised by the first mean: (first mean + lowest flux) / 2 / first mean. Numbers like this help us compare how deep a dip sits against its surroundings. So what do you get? 1.02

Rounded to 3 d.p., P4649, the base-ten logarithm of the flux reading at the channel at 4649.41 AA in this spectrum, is 0.553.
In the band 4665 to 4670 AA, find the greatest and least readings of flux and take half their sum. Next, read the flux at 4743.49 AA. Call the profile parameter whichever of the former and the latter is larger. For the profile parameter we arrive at 4.06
